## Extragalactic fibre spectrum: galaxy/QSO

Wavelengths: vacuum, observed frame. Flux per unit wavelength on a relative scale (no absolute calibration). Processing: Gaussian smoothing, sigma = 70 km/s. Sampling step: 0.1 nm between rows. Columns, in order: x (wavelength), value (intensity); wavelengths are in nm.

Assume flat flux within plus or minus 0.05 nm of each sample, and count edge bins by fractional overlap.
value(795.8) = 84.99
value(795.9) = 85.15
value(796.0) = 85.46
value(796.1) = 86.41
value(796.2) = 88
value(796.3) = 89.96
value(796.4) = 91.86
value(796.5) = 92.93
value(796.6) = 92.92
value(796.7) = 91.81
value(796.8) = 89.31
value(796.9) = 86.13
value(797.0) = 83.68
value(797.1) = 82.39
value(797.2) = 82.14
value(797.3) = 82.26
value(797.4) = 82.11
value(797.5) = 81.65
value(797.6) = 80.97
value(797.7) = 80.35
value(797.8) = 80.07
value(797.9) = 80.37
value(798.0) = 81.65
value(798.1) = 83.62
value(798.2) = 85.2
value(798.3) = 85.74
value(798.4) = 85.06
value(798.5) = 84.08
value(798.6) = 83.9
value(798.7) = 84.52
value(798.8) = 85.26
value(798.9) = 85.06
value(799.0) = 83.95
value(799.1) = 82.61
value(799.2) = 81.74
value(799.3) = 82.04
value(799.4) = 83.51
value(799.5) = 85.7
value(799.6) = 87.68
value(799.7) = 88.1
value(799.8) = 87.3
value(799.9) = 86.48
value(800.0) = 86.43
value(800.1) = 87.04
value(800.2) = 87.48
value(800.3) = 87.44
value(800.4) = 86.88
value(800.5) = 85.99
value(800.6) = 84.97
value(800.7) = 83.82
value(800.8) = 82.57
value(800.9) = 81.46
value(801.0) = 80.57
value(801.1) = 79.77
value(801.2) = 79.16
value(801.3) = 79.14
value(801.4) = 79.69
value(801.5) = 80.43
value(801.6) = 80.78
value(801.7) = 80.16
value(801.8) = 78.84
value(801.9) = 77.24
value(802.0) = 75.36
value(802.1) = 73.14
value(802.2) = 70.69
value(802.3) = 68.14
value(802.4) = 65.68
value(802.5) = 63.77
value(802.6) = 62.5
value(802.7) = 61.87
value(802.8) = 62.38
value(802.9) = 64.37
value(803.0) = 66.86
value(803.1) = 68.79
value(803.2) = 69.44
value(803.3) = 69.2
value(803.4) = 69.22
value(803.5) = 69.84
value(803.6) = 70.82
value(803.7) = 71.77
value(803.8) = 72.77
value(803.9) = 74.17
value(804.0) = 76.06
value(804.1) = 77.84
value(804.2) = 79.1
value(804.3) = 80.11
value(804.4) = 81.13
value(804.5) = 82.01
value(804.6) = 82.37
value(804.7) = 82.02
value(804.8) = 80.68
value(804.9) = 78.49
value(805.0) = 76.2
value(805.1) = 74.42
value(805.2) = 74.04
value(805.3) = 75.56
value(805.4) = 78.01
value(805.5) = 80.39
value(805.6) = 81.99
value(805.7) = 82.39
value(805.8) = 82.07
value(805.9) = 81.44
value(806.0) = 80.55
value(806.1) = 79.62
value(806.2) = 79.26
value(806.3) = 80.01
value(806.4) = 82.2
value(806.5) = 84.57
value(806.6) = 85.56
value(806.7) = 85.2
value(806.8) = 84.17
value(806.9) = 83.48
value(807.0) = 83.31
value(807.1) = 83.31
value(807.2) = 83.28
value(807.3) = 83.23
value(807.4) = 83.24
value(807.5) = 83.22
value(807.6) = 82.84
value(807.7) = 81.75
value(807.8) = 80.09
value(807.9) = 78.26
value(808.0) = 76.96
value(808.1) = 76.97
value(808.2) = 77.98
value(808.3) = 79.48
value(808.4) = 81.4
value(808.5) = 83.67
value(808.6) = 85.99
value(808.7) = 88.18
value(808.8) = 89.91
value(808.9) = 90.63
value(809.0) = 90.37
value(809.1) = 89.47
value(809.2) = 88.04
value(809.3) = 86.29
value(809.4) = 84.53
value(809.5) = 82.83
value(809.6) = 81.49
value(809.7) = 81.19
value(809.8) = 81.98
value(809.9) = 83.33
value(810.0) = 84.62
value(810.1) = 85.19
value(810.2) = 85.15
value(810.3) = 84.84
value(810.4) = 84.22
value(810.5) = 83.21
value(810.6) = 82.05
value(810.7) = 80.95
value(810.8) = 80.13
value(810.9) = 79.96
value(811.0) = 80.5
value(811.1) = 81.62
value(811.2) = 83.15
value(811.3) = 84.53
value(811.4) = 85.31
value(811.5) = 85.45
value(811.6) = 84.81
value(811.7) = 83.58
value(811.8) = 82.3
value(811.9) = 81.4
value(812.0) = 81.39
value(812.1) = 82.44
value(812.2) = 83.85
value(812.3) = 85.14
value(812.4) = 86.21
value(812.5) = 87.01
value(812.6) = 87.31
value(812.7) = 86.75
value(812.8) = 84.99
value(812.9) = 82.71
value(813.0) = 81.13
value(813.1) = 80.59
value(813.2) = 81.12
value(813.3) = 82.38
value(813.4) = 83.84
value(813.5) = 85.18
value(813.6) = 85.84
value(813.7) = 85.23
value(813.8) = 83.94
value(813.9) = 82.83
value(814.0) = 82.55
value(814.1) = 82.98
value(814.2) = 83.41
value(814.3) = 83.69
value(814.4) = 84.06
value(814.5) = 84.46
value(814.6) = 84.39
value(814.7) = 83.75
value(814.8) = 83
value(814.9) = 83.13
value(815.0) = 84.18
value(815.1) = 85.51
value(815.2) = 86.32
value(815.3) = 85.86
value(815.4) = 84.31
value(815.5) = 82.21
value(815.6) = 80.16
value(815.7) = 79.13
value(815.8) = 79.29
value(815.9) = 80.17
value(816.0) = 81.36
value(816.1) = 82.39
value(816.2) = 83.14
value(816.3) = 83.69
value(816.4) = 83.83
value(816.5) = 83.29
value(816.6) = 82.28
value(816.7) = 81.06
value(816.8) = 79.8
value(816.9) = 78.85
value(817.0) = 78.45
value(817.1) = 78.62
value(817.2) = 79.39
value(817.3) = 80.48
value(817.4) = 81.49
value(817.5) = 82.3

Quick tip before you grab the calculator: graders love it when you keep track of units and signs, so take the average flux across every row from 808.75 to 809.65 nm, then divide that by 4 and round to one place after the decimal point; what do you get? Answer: 21.8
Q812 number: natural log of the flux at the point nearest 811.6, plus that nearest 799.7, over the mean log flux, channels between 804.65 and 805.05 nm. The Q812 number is 2.039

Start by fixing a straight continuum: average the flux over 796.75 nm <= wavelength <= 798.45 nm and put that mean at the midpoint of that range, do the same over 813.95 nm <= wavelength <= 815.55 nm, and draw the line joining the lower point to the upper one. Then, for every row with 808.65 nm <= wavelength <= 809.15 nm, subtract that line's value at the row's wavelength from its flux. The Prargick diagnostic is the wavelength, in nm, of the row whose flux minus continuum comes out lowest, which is 808.7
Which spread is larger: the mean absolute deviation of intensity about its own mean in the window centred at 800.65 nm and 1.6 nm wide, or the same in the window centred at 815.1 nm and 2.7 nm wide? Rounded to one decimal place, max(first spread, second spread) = 2.9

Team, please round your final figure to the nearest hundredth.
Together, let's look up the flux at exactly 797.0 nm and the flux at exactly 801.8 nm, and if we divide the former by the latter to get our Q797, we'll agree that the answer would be 1.06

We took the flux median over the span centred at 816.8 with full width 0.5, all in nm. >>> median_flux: 79.8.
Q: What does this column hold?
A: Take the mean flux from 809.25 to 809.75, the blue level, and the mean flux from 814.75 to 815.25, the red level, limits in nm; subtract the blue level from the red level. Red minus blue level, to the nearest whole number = 1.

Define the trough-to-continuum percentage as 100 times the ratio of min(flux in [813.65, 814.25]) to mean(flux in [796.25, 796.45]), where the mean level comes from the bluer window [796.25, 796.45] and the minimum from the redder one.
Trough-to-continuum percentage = 91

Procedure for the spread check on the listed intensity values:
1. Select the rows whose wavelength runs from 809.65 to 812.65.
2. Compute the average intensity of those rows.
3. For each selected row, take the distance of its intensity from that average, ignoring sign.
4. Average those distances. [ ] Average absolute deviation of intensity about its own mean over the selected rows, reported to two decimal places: 1.72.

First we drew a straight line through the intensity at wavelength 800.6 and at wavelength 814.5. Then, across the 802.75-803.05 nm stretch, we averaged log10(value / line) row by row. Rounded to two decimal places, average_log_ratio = -0.12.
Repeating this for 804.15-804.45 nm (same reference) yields -0.02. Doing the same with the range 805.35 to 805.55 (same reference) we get -0.03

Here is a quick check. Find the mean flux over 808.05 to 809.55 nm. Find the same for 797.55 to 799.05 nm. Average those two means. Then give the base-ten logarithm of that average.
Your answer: 1.925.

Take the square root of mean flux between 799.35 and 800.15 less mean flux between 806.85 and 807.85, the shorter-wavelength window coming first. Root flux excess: 1.9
